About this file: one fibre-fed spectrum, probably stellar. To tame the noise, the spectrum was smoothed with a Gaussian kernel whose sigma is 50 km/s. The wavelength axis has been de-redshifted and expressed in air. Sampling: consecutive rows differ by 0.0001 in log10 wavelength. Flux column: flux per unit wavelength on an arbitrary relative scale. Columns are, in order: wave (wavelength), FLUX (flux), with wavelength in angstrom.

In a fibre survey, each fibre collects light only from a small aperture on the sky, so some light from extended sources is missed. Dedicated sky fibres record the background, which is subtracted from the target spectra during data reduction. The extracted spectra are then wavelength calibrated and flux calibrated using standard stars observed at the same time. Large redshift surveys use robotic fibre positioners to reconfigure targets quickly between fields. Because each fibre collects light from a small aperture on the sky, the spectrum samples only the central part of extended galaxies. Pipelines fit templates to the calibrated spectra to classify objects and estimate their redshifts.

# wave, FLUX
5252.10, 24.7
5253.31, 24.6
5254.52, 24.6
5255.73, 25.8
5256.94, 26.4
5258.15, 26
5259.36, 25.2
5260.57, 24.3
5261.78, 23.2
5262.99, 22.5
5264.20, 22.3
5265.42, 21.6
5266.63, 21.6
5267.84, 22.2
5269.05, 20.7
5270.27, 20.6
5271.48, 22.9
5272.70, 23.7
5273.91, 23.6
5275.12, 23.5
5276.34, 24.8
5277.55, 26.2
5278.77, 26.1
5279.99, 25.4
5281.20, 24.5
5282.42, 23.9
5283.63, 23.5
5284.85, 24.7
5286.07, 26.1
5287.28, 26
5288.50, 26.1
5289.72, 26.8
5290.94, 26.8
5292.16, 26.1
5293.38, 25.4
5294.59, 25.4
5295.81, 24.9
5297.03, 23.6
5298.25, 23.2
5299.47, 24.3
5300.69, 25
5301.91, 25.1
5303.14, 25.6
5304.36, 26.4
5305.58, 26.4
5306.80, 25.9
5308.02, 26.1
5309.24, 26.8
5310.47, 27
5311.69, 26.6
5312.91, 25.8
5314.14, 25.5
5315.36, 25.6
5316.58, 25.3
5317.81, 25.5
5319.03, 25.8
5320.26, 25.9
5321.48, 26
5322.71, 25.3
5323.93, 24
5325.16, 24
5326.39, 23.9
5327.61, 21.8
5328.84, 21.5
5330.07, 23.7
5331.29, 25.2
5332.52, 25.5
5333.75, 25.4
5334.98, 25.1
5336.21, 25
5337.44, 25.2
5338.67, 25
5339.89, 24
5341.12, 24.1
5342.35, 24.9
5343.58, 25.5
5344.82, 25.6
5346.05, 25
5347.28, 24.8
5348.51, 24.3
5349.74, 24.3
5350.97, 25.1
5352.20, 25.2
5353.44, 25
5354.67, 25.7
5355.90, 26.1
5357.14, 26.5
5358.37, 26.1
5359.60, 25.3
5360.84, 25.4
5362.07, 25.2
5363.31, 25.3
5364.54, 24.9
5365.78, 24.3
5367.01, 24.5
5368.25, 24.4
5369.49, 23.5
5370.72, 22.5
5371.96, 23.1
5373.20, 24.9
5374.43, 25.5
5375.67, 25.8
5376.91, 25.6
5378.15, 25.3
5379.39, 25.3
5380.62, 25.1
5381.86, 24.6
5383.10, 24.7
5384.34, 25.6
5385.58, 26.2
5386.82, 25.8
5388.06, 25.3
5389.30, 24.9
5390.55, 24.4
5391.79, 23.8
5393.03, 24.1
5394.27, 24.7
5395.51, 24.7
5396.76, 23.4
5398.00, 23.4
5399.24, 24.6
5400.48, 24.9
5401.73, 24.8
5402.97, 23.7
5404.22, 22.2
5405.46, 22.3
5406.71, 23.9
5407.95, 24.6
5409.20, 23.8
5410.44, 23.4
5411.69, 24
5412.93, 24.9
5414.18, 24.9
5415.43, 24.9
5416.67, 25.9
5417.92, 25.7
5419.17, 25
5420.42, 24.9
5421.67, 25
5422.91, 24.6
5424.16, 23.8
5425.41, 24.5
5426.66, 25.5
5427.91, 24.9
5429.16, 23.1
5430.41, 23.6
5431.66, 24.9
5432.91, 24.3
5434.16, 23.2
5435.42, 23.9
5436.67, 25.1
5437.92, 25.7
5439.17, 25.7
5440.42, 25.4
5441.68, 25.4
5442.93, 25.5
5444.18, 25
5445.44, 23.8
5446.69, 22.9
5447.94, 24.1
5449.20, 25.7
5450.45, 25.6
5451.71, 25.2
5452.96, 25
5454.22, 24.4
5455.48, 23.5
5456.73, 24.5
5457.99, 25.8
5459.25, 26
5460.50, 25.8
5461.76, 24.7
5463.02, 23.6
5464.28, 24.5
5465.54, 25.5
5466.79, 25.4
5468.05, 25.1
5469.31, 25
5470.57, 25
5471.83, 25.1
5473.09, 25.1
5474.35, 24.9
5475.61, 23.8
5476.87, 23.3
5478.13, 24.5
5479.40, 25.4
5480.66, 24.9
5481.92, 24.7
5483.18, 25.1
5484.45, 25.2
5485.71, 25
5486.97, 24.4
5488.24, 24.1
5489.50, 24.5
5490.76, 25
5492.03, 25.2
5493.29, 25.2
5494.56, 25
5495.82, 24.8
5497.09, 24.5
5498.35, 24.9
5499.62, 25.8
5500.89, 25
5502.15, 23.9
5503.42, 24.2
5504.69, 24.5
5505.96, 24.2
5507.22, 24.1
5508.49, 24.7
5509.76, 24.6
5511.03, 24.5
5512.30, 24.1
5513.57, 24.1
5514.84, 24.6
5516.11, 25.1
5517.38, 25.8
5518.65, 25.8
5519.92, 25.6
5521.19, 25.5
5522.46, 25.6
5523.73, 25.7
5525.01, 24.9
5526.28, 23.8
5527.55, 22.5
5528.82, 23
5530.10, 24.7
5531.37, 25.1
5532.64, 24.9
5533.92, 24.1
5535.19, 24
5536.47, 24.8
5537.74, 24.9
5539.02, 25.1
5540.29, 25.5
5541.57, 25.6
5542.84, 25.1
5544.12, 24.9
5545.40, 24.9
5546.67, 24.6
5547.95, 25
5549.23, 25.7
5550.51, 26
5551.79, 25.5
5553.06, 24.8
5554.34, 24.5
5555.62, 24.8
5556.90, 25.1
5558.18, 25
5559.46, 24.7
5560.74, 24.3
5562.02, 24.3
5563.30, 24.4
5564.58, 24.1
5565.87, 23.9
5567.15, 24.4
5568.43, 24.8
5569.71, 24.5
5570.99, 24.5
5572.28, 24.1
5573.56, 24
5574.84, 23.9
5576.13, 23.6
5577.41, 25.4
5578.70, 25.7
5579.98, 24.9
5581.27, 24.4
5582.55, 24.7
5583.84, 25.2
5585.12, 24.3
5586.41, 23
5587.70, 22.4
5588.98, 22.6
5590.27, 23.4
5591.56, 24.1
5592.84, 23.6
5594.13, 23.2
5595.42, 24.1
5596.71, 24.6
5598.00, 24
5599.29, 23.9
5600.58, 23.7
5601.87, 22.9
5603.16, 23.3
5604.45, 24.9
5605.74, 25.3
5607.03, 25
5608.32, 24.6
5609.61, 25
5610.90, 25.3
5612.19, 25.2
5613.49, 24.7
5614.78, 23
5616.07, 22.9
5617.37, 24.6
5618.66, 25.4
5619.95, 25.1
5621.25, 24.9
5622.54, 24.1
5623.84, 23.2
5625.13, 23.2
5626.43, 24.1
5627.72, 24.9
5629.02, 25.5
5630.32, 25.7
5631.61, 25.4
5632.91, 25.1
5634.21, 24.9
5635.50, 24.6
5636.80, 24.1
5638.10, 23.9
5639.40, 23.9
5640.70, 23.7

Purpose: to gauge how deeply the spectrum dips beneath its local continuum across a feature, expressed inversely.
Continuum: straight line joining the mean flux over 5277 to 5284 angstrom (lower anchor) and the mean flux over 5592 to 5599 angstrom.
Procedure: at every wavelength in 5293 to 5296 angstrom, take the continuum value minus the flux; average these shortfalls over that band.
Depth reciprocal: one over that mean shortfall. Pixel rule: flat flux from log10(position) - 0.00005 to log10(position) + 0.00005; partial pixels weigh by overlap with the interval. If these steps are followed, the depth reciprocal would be -2.9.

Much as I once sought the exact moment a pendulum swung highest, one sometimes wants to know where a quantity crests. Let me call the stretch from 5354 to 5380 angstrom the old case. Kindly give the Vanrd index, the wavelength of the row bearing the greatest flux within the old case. 5357.14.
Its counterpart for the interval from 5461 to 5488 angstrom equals 5465.54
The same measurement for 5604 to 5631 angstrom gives 5630.32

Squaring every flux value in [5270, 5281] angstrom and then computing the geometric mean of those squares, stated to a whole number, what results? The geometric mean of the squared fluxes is 577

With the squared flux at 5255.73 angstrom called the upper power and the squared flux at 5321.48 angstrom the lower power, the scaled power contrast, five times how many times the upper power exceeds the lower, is 4.9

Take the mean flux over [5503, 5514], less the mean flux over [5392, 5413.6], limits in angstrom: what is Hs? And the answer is 0.37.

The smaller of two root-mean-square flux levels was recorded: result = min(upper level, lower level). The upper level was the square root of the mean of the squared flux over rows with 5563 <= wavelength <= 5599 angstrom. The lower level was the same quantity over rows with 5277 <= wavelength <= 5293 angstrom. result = 24.1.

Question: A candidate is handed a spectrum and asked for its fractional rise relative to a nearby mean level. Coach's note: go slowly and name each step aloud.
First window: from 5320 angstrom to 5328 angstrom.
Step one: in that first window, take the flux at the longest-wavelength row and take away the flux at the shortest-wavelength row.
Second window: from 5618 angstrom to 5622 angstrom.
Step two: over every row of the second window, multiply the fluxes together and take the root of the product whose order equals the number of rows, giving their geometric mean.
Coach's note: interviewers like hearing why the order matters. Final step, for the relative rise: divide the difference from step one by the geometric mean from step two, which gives -0.16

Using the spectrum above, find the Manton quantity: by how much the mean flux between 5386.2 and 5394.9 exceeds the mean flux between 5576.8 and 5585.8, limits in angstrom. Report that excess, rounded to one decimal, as -0.2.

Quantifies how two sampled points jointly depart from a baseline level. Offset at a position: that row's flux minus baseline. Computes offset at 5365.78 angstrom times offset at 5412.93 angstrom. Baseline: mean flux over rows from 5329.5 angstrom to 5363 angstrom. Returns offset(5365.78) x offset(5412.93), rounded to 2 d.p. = 0.18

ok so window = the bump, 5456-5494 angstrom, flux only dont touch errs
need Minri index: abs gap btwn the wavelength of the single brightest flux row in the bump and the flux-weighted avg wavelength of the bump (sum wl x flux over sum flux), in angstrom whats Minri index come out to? 15.7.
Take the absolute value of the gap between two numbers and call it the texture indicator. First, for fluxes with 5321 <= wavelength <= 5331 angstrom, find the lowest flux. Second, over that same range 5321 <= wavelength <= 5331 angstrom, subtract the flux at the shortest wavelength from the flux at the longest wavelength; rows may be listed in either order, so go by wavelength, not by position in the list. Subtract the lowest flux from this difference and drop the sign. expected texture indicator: 23.8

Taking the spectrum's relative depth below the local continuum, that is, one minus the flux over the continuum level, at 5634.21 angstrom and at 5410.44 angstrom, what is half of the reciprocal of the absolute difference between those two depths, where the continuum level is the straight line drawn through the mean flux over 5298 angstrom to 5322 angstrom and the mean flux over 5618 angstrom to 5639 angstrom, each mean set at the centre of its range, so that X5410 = 6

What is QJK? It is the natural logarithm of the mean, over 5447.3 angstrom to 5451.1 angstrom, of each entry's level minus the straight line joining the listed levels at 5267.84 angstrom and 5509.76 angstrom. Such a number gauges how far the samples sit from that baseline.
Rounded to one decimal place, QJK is 0.1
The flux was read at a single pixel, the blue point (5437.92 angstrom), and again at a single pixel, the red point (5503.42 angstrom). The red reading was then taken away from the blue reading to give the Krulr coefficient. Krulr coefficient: 1.5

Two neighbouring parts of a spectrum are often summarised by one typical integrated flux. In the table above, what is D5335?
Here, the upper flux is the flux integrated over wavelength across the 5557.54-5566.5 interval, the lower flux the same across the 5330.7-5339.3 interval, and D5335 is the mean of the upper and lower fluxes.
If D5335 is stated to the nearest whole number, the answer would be 218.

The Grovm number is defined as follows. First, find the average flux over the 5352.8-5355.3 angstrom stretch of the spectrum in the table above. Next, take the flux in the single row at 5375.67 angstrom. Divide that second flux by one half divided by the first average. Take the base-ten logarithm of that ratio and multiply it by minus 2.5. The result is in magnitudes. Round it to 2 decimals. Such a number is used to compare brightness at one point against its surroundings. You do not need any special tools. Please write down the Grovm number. -7.79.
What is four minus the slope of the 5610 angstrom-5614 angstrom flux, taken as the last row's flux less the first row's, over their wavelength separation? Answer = 4.23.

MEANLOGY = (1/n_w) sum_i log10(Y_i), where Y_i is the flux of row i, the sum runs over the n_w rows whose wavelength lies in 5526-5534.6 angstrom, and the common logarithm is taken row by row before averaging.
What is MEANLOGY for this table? 1.38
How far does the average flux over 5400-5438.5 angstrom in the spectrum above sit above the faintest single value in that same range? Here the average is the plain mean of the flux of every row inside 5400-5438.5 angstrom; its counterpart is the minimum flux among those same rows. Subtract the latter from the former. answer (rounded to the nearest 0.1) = 2.2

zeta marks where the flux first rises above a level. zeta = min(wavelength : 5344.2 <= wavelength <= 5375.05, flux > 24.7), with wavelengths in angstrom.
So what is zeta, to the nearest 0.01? 5344.82 angstrom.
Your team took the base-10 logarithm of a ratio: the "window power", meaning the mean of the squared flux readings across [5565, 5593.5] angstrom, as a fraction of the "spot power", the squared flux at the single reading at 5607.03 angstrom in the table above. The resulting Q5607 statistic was -0.029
